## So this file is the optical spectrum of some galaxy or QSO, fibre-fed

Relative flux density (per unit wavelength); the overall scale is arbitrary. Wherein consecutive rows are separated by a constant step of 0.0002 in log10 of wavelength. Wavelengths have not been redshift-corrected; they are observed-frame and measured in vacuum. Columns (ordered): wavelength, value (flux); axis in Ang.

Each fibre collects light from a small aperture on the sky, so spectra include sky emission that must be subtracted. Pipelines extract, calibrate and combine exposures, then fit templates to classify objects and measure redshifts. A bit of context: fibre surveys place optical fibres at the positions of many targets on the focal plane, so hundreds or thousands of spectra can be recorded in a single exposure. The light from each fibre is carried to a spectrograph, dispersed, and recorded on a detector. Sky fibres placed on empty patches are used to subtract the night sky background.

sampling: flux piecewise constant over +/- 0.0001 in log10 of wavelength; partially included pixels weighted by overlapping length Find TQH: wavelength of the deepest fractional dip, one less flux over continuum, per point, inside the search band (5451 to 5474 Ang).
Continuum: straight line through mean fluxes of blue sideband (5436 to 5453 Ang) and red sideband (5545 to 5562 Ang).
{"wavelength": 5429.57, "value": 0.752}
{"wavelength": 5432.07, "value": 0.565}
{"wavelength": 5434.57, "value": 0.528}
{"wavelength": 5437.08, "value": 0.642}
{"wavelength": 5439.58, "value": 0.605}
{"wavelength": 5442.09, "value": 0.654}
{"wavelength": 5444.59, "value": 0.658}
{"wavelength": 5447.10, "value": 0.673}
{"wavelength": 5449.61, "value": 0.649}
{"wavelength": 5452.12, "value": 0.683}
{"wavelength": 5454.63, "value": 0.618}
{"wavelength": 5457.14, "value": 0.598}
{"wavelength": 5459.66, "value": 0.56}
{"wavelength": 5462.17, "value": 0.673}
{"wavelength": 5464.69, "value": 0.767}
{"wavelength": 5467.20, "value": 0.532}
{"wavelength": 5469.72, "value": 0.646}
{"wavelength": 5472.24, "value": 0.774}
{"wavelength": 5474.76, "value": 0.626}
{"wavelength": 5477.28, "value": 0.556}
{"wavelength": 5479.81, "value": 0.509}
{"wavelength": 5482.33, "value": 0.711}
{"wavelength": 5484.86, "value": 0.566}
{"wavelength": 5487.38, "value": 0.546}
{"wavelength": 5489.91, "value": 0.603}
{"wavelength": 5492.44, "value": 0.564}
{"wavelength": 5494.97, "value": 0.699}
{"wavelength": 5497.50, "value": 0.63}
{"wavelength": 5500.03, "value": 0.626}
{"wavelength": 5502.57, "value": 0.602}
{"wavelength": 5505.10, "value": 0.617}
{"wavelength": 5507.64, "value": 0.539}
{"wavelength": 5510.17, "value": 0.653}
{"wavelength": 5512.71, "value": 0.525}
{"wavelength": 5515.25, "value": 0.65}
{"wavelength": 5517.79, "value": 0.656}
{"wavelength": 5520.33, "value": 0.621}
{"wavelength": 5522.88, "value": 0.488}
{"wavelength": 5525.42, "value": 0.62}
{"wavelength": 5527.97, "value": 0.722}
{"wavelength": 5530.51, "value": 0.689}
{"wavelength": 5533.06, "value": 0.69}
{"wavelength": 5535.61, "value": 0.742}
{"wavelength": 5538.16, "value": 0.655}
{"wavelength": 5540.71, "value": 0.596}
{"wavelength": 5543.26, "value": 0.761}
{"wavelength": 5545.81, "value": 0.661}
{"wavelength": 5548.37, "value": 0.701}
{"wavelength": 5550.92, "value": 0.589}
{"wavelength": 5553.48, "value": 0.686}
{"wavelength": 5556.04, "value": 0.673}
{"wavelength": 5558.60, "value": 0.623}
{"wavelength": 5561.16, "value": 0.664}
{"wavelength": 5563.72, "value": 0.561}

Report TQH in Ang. 5467.20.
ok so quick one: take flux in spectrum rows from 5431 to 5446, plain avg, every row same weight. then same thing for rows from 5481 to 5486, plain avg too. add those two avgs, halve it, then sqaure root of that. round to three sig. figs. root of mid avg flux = 0.790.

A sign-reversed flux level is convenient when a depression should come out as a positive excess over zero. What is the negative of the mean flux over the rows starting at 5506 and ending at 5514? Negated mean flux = -0.57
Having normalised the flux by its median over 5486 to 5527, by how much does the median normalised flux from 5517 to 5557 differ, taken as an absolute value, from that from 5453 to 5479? 0.073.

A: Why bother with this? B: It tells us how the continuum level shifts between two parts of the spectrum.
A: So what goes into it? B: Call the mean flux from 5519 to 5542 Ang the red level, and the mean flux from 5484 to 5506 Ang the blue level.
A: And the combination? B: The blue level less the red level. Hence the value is -0.041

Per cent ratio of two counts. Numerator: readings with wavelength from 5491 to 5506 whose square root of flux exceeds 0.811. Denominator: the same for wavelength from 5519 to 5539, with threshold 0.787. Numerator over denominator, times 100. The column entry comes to 14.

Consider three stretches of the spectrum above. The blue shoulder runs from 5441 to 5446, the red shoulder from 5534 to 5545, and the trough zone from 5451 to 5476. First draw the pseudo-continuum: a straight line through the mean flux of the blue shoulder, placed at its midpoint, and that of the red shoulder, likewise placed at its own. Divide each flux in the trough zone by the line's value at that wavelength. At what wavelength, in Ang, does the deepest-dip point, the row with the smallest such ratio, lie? 5467.20 Ang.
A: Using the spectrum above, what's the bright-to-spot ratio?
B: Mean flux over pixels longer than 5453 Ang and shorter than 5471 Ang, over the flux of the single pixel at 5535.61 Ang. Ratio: 0.85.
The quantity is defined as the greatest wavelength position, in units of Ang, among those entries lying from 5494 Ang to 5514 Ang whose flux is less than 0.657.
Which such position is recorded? 5512.71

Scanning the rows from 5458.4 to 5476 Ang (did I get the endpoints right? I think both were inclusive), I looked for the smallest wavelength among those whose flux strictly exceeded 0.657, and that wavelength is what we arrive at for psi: 5462.17 Ang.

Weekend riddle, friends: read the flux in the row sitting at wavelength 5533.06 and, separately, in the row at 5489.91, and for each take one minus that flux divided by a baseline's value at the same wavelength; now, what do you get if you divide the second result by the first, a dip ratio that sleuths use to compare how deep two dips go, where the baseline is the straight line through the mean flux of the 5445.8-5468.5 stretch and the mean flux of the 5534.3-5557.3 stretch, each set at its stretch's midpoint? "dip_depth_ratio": -2.4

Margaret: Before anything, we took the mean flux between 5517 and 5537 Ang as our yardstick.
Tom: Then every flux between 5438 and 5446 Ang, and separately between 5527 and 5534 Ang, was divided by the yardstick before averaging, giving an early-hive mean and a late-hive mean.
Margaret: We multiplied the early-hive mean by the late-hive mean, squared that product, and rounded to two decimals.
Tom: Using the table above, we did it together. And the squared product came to 1.10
